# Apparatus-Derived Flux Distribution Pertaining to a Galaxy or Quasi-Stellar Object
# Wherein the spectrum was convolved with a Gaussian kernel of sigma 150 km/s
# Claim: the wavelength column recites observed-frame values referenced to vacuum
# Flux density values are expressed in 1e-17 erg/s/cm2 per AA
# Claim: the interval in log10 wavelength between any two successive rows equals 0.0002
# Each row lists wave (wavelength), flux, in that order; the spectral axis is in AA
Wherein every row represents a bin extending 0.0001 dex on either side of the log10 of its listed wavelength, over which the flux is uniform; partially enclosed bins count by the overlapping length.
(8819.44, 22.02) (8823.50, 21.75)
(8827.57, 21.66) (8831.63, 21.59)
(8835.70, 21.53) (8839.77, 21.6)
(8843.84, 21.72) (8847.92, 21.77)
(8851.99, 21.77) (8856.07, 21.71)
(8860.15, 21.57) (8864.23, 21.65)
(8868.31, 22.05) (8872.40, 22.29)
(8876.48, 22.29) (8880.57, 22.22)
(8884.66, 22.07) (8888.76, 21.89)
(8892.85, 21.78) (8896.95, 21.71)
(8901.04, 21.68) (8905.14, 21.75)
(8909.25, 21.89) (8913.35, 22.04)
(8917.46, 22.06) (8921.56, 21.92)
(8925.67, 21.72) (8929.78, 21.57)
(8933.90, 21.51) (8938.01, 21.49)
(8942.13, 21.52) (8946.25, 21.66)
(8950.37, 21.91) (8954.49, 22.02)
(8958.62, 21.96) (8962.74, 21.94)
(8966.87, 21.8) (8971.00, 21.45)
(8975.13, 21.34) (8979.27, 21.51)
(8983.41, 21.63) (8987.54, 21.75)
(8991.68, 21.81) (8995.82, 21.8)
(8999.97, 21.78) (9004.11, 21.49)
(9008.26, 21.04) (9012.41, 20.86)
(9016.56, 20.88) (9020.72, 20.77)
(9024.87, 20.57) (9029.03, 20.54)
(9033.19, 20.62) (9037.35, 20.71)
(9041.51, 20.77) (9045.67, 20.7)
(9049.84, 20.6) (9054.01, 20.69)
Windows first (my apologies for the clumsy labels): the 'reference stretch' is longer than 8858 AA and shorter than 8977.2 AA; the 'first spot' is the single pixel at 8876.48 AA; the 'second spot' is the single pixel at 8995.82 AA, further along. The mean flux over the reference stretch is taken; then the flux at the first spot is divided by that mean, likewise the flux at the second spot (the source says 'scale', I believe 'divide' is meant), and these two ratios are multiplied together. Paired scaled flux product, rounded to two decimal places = 1.02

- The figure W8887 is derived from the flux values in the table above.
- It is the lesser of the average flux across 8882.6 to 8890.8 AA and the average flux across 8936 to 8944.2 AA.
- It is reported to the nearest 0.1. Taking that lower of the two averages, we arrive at 21.5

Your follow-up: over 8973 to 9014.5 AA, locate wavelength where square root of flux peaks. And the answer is 8991.68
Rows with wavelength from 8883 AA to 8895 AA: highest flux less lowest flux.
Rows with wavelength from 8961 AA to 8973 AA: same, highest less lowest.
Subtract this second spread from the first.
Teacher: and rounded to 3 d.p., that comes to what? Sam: -0.200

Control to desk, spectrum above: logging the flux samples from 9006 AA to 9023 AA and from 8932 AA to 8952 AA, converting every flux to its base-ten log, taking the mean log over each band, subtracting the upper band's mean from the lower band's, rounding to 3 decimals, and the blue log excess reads 0.015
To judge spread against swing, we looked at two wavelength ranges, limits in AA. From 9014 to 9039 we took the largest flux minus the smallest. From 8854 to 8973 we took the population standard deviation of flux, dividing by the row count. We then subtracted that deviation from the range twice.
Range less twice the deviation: -0.13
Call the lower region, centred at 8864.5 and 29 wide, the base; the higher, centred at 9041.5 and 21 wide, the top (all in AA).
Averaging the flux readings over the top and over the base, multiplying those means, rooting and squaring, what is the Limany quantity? 453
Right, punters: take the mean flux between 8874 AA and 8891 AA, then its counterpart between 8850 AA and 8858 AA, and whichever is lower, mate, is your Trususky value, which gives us 21.7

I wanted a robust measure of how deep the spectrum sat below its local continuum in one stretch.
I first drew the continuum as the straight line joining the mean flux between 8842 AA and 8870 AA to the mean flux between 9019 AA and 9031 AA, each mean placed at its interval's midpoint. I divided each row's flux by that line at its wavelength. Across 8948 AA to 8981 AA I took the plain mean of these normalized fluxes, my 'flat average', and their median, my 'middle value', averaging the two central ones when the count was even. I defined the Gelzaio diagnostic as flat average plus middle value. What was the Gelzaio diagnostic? 2.07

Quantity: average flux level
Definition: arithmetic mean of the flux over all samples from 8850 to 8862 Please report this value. 21.7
